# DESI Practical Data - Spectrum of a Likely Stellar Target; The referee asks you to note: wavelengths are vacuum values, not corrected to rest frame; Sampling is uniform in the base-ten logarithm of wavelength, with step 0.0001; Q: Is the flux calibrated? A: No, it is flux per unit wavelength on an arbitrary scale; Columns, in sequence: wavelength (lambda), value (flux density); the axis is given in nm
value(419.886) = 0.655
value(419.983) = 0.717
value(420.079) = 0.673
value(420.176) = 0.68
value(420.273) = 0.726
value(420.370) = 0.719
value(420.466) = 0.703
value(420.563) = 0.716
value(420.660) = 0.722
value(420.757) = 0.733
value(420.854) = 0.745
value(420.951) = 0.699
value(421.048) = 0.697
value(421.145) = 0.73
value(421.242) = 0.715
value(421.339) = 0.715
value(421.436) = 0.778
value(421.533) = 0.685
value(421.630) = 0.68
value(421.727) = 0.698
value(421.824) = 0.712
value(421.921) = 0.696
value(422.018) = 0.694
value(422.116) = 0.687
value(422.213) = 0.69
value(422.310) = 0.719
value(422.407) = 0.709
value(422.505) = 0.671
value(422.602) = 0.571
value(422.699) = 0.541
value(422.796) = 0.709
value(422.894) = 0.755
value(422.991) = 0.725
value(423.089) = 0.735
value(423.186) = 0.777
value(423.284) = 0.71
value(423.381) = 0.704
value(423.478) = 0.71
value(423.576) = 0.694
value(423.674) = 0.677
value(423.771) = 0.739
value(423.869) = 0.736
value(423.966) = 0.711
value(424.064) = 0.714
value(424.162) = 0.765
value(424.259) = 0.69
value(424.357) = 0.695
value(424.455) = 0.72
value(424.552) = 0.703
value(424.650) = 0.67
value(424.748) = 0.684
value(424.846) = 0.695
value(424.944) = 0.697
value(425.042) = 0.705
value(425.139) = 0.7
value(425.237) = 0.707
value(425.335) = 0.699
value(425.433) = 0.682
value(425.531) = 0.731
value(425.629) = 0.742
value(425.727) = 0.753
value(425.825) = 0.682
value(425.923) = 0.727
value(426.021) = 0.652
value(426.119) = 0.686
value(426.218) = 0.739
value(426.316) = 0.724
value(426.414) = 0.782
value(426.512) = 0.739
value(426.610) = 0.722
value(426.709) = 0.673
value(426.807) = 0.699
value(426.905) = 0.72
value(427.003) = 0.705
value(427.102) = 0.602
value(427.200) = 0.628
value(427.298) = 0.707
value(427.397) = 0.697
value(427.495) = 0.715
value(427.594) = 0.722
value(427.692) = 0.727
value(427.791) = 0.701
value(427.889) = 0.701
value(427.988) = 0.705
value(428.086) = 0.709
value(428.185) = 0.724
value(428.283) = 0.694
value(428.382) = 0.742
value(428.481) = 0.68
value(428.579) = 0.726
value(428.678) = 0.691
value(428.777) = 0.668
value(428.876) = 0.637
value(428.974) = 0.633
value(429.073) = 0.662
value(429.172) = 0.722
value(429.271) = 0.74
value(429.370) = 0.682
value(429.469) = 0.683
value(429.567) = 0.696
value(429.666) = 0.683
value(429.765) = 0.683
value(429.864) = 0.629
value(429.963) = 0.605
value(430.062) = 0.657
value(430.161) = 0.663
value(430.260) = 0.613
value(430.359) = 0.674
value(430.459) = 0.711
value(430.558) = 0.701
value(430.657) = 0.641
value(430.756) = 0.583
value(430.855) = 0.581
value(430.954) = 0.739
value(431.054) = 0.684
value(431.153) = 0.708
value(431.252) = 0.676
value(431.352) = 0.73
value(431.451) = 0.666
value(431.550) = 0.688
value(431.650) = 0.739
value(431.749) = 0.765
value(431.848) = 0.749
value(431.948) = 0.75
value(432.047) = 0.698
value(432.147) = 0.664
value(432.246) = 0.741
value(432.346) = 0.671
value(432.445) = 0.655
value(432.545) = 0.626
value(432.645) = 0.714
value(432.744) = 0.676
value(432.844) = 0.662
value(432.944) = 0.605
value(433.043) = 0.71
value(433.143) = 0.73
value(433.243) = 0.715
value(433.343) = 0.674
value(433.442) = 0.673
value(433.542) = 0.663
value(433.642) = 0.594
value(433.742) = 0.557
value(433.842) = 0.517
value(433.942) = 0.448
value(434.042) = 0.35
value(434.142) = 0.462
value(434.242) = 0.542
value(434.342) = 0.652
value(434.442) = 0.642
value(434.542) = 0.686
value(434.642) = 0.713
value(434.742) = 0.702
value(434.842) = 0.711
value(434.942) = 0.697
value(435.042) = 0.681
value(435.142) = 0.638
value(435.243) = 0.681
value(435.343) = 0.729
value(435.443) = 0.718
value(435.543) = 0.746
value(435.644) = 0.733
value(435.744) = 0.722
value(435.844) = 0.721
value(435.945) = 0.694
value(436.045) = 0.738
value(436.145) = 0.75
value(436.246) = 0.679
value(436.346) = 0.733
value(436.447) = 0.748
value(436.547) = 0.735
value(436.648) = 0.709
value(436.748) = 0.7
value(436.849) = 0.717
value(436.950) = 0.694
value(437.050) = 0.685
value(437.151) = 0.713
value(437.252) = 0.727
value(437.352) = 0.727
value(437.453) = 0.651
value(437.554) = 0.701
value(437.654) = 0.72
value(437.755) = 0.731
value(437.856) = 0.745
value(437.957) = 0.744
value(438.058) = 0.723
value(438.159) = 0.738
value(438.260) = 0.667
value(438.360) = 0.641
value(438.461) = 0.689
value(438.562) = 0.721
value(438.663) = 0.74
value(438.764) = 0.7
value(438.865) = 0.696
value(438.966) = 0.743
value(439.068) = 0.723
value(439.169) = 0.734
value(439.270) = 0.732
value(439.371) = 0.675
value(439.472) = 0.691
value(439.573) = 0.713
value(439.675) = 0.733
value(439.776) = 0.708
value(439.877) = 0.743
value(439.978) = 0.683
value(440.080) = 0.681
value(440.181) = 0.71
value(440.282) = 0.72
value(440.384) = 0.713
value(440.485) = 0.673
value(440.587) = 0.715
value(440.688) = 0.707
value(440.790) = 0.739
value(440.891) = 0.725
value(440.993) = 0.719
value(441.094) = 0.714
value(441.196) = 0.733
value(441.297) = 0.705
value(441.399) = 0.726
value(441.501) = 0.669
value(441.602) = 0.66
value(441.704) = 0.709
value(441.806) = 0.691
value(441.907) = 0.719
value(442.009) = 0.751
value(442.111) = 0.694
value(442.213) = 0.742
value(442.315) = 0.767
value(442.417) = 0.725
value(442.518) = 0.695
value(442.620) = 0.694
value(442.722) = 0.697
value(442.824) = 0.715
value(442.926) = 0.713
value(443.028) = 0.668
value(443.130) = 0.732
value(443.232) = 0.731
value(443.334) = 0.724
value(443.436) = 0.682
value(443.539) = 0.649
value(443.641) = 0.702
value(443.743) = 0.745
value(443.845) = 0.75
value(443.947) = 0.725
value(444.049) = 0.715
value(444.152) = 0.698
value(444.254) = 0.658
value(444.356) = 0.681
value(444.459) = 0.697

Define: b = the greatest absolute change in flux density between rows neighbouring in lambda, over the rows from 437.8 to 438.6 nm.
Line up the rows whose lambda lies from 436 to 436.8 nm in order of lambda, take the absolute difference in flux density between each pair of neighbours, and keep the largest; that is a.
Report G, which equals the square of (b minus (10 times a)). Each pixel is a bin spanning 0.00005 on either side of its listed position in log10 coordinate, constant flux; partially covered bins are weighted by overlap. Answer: 0.41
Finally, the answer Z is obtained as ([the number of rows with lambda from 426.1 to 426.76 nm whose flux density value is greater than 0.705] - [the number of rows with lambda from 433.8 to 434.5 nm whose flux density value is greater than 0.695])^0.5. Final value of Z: 2.2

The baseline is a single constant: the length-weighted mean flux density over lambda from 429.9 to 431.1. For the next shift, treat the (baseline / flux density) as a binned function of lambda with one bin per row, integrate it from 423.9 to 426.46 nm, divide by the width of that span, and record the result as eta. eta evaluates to 0.92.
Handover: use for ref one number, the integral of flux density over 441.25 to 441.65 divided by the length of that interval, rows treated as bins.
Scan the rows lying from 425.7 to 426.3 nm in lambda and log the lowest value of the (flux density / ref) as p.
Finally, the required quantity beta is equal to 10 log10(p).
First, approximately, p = 0.94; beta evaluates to -0.25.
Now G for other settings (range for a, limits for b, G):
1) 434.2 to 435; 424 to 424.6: 1.05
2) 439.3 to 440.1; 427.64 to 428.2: 0.33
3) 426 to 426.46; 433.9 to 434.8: 0.22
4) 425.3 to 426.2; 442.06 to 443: 0.49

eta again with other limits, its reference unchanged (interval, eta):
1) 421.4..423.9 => 0.94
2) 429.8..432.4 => 0.96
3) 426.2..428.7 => 0.93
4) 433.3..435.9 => 1.05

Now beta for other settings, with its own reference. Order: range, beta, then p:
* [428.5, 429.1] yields -0.37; 0.92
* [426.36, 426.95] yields -0.11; 0.98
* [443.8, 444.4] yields -0.21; 0.95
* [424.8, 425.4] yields 0.03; 1.01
